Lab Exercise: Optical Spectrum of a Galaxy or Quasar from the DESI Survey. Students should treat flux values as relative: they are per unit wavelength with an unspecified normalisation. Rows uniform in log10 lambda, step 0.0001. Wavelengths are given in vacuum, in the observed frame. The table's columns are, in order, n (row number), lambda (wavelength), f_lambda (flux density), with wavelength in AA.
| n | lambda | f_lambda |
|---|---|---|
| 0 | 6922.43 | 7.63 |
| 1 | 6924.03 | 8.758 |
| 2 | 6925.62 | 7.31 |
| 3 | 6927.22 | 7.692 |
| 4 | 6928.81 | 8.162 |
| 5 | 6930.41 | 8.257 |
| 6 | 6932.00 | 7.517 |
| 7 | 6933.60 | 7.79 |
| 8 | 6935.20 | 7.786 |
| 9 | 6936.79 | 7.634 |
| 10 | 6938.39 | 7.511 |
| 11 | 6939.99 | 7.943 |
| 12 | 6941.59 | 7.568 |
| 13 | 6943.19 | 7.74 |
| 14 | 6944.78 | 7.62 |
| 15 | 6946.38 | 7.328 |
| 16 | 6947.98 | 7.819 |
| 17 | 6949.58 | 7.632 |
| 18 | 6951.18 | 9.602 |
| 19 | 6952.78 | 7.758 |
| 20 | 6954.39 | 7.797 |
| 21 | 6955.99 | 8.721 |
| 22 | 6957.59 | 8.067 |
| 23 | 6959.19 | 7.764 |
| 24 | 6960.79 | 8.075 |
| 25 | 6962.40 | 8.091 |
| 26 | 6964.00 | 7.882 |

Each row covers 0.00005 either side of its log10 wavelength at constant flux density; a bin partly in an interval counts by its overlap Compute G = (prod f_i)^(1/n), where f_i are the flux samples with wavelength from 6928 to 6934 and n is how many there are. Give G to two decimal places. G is 7.93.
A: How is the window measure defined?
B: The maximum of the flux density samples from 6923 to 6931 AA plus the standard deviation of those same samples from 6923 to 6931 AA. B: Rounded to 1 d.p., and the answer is 9.3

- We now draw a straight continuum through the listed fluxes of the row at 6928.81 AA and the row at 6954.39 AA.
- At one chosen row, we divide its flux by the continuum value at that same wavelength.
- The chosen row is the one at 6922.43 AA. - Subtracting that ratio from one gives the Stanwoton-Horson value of 0.075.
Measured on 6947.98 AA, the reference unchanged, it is 0.009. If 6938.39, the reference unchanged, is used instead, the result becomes 0.064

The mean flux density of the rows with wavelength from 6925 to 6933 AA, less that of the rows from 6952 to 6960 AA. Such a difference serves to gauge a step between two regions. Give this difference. -0.23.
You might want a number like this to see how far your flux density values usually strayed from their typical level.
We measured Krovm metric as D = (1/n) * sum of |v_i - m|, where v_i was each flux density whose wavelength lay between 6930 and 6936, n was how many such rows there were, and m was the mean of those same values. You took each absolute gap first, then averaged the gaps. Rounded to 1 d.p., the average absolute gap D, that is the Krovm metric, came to 0.2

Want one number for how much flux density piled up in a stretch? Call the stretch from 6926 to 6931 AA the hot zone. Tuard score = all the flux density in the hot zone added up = 24.1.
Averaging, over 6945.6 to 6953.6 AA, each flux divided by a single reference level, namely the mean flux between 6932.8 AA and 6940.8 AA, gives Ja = 1.04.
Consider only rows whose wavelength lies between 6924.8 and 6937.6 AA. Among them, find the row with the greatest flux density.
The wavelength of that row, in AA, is 6930.41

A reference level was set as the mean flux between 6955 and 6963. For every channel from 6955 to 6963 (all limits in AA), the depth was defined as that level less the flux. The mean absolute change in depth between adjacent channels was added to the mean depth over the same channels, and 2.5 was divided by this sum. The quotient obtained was 7.8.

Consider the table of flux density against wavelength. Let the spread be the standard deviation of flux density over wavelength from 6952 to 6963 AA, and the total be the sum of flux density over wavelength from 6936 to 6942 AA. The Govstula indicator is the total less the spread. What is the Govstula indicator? 30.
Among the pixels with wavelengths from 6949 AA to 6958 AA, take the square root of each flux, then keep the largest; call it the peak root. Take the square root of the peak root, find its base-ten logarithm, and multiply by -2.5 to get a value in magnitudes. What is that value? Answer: -0.614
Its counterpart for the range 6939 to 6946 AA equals -0.562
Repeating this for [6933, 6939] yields -0.557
